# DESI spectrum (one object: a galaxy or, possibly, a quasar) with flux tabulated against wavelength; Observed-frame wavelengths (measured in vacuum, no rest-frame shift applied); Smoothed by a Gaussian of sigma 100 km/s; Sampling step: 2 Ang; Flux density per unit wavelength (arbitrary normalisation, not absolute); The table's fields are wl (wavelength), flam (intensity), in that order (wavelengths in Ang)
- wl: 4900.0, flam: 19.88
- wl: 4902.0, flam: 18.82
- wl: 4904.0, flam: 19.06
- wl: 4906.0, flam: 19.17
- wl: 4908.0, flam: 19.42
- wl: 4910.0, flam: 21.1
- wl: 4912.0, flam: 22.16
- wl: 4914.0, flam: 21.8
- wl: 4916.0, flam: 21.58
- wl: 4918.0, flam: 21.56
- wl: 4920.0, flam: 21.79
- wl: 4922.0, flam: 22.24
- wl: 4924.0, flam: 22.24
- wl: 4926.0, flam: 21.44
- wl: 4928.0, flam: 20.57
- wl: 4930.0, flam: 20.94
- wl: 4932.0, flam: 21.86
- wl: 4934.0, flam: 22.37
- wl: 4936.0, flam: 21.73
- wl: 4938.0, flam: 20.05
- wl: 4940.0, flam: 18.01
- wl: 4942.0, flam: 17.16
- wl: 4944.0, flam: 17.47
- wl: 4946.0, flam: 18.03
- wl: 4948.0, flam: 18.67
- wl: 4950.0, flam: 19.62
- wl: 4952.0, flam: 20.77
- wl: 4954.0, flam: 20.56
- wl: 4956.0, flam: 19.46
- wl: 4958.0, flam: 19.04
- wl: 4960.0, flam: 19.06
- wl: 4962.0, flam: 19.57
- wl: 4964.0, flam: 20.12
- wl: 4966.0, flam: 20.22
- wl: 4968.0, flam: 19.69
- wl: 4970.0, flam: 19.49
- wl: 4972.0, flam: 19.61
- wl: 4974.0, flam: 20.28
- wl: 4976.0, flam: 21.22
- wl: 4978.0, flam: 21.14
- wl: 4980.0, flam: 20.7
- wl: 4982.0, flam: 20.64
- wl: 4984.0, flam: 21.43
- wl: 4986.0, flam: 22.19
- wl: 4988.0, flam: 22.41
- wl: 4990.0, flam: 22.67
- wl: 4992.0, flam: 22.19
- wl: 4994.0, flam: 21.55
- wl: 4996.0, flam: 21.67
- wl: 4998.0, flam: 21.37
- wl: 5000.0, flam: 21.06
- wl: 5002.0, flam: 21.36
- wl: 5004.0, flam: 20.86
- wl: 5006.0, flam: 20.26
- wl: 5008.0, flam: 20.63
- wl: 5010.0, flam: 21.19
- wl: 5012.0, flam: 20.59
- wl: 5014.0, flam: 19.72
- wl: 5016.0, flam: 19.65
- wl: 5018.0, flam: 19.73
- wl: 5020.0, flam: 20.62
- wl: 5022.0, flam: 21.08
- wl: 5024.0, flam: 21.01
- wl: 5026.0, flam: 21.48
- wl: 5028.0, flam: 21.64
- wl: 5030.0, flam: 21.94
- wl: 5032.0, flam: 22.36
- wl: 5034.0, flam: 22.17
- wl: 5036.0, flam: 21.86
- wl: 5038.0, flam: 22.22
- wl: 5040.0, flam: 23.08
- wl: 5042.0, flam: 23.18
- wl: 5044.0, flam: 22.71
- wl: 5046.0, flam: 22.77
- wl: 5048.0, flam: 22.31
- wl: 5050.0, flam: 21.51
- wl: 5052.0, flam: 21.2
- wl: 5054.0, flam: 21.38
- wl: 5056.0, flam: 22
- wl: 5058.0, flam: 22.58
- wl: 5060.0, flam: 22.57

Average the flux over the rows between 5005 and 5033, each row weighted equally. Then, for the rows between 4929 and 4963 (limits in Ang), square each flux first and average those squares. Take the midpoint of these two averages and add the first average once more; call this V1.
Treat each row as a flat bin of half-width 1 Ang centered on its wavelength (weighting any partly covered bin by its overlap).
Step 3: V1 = 226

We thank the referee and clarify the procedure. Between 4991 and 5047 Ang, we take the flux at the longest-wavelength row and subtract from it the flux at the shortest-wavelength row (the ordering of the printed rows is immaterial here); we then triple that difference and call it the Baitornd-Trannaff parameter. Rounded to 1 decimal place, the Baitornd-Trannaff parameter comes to 1.7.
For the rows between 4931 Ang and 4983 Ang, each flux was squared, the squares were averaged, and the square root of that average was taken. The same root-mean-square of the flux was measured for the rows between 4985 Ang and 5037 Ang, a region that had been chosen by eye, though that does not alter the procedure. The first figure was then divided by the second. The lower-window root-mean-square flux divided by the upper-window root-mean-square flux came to 0.93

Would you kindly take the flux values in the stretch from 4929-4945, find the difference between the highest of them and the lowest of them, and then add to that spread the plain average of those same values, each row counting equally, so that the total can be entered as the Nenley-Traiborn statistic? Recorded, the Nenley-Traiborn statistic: 25.2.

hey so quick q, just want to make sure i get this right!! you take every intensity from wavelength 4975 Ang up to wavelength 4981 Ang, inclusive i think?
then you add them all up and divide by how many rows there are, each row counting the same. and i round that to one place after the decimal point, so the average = 21.0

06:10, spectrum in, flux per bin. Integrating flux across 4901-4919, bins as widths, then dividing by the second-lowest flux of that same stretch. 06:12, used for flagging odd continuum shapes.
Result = 19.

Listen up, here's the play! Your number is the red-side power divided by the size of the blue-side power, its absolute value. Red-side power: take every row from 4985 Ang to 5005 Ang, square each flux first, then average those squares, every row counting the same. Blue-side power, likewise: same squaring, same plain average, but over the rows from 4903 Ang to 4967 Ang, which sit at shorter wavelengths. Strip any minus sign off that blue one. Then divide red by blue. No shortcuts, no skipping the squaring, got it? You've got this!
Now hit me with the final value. 1.14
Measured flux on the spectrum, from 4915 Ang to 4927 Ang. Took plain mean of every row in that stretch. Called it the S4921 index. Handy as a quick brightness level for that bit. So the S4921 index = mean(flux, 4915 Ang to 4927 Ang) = 21.8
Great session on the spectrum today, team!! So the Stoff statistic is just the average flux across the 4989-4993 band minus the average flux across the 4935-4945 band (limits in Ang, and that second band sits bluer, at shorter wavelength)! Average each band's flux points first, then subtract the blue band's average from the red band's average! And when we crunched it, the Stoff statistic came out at 3.5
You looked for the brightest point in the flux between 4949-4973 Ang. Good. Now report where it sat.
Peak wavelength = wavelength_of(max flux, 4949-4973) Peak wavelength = 4952.0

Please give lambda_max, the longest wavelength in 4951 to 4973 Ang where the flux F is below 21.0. 4972.0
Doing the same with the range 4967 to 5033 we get 5020.0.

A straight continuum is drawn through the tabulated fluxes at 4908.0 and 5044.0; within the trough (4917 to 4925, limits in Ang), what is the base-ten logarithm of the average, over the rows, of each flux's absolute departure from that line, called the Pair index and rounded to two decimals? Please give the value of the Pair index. 0.35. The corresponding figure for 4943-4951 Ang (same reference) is 0.28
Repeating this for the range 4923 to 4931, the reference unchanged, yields 0.15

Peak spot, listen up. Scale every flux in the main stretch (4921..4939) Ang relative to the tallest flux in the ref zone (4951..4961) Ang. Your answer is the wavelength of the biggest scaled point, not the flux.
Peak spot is 4934.0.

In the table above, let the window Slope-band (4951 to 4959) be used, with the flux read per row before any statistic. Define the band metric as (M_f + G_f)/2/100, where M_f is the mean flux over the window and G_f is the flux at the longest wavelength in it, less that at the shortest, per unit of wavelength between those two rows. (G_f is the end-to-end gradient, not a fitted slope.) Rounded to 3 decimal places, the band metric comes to 0.098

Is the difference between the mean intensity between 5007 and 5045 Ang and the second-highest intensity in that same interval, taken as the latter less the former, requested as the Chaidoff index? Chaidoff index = 1.7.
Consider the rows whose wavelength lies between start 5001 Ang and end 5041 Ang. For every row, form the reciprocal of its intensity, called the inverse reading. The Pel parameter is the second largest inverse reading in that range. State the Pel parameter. 0.051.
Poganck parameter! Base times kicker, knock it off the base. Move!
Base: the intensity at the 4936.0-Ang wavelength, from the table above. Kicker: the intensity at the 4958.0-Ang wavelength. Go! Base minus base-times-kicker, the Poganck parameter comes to -392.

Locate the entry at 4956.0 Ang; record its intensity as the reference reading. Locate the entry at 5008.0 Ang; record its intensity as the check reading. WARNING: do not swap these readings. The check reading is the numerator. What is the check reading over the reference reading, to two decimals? 1.06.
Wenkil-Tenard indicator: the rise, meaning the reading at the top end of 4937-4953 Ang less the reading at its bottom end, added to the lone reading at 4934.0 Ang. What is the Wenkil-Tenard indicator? 23.1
